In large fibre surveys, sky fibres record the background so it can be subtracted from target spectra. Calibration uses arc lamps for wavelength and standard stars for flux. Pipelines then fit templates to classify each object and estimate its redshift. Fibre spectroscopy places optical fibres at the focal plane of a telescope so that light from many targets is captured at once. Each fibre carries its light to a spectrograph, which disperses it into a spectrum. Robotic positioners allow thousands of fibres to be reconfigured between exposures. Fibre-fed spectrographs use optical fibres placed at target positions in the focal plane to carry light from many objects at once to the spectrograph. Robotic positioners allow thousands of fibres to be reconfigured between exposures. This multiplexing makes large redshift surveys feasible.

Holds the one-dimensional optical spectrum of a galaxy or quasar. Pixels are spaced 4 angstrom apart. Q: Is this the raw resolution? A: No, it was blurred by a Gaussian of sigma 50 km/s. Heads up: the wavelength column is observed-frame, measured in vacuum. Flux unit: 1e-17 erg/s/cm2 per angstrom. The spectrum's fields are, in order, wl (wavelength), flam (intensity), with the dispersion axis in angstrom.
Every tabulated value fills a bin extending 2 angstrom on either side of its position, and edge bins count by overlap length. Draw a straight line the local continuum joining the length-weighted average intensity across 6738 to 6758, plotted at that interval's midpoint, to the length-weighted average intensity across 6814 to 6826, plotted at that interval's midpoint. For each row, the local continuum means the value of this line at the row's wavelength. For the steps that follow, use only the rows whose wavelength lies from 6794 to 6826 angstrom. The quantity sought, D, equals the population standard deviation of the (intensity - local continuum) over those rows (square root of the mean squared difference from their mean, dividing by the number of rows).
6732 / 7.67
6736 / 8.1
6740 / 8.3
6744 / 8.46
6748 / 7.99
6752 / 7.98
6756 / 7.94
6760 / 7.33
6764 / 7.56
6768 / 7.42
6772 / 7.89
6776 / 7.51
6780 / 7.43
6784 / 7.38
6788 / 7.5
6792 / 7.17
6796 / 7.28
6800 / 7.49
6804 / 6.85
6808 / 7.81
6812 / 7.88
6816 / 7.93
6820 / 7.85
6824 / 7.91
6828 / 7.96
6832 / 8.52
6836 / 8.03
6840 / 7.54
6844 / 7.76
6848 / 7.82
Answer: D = 0.39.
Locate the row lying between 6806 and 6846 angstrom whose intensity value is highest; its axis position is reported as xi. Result 6832 angstrom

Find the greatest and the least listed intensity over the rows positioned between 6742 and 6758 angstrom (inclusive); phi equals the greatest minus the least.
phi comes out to 0.52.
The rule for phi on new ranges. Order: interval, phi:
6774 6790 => 0.13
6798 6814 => 1.03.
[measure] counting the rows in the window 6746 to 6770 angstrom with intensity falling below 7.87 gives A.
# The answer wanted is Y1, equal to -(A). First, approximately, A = 3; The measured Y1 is -3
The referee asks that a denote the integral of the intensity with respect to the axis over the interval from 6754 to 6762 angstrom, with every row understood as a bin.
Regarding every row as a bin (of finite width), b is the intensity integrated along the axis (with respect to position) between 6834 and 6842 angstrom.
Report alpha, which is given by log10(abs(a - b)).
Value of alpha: 0.1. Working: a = 61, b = 62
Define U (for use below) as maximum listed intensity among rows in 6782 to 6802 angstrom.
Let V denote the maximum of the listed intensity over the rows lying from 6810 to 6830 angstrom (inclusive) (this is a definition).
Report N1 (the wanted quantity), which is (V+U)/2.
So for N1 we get 7.73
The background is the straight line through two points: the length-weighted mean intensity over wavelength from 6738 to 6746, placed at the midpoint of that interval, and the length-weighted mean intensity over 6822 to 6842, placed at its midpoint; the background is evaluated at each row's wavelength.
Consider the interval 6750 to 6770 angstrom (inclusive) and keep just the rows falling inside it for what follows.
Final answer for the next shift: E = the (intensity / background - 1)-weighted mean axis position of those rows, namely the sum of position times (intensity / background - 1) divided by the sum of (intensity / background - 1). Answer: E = 6761.6 angstrom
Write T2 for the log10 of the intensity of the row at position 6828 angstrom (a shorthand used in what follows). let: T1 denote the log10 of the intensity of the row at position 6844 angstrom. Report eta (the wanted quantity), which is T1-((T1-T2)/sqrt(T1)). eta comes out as 0.90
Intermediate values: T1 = 0.890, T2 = 0.901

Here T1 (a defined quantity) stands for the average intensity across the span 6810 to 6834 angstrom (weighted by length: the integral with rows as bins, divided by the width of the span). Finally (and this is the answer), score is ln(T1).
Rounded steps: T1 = 8.0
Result 2.08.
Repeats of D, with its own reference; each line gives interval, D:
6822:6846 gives 0.29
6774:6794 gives 0.11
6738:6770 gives 0.35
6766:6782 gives 0.19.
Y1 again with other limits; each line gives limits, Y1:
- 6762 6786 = -5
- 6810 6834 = -1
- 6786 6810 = -6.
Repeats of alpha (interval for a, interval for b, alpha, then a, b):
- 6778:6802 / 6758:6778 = 1.4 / 177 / 151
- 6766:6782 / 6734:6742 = 1.7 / 121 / 66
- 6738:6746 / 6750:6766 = 1.7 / 67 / 123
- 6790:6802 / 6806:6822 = 1.6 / 88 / 126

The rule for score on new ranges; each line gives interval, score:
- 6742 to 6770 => 2.06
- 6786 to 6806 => 1.98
